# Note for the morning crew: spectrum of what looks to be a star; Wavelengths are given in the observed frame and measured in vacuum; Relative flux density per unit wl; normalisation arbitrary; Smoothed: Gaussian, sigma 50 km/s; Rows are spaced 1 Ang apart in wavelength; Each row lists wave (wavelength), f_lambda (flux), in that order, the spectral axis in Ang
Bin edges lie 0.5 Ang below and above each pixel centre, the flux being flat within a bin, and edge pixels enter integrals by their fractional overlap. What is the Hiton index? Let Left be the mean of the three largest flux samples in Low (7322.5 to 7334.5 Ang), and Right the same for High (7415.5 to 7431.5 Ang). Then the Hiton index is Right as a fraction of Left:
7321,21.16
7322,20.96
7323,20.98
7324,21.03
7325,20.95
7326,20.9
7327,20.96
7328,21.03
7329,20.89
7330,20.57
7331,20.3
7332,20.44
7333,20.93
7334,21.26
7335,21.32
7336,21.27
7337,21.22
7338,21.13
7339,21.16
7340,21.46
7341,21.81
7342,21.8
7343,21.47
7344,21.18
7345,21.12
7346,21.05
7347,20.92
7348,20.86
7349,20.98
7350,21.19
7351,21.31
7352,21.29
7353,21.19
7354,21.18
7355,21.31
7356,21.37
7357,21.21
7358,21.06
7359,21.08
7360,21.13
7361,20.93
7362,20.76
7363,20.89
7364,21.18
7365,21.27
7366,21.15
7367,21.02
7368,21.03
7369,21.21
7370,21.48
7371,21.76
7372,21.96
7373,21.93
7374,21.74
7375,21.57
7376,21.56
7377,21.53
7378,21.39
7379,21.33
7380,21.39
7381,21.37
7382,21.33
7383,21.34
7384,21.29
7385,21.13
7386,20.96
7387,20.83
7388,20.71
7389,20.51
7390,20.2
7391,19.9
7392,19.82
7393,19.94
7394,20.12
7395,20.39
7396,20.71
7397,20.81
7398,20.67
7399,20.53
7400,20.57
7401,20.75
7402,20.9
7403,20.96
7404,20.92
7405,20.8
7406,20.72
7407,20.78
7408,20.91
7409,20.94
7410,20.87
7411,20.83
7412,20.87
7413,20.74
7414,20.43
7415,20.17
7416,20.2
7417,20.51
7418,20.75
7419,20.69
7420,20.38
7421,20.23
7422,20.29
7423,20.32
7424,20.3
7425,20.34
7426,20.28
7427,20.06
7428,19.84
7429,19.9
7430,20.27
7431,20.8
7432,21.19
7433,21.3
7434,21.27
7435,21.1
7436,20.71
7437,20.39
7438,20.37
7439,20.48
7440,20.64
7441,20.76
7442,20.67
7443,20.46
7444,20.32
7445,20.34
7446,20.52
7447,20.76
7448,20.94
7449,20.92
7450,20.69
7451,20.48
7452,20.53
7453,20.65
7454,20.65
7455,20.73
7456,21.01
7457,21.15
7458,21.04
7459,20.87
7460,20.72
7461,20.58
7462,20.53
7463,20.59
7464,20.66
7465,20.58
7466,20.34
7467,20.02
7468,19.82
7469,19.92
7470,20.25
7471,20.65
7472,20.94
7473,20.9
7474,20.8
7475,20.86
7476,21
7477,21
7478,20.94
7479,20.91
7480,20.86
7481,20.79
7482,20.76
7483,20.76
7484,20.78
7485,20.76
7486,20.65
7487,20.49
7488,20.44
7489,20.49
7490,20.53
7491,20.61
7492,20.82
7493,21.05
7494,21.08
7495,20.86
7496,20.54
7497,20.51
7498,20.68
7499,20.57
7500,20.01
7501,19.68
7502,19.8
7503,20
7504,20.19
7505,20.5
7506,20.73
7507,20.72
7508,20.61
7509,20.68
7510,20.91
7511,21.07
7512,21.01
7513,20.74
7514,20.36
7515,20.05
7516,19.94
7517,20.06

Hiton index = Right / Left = 0.98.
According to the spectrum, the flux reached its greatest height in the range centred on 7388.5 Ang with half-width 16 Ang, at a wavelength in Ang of 7373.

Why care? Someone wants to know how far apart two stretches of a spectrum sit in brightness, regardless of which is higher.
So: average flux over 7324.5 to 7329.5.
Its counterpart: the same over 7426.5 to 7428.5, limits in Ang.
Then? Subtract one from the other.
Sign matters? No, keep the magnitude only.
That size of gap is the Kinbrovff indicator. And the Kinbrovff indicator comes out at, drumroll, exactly 1.0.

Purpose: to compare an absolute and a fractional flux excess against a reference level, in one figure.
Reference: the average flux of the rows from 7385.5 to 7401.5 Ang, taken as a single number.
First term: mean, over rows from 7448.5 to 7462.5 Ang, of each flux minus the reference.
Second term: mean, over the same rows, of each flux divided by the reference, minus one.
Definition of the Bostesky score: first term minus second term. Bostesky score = 0.28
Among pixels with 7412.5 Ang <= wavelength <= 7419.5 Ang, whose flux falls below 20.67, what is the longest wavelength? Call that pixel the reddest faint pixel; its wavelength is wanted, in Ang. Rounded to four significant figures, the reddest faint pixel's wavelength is 7417 Ang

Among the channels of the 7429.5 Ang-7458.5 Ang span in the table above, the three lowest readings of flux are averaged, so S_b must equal 20.3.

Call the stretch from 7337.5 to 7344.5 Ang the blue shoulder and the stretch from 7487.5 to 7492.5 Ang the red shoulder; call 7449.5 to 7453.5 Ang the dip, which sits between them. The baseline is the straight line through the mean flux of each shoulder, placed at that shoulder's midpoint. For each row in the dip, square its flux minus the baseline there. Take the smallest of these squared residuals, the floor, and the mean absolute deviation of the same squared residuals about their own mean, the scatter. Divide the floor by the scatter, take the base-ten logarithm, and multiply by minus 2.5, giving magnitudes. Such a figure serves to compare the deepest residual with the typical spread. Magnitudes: 1.0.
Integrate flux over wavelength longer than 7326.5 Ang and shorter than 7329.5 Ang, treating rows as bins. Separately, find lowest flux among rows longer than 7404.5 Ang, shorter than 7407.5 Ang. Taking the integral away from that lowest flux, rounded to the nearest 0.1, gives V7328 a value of -42.2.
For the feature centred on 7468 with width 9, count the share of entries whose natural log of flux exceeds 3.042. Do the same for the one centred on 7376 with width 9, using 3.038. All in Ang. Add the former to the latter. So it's 1.0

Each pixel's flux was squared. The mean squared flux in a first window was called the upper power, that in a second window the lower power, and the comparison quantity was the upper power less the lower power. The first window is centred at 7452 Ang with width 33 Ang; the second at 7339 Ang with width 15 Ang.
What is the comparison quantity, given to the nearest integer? -27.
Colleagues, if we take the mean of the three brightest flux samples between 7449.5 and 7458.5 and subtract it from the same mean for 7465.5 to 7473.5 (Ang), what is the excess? -0.2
